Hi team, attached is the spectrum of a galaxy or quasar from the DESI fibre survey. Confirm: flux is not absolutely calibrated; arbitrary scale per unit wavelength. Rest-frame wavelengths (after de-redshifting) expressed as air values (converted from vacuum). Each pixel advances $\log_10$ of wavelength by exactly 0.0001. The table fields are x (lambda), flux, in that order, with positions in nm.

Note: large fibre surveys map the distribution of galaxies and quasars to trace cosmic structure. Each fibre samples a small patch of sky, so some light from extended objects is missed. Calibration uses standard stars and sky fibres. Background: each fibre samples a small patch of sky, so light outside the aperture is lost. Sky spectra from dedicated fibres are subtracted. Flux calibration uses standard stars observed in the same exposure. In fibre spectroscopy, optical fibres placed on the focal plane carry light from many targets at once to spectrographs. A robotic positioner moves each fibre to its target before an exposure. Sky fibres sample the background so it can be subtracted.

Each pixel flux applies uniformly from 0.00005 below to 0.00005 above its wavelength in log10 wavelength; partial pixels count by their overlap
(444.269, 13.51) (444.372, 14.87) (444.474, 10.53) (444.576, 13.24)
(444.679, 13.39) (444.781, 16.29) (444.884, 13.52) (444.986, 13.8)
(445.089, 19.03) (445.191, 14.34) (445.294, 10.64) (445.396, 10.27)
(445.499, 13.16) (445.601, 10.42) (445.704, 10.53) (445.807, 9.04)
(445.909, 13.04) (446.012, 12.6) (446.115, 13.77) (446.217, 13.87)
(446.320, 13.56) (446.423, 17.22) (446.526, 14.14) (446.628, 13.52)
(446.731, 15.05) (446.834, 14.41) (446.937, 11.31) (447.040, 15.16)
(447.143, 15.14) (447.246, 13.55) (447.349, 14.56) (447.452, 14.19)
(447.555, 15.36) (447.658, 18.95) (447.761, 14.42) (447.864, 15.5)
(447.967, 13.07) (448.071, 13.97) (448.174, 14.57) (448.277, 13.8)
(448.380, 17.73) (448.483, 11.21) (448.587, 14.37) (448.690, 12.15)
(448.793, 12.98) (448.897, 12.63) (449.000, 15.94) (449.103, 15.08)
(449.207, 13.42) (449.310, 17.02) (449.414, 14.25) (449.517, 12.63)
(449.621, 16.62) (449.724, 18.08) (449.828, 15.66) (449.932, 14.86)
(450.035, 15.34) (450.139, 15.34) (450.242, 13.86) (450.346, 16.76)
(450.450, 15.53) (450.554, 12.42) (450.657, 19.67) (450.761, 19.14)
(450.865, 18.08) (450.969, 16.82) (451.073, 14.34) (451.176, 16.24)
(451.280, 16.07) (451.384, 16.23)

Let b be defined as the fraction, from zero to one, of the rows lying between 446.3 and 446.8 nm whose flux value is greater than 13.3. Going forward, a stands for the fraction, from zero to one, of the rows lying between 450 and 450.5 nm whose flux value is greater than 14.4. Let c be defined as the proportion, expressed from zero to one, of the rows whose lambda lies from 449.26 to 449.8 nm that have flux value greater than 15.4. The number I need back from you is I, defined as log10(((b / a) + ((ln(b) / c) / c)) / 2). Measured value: -0.20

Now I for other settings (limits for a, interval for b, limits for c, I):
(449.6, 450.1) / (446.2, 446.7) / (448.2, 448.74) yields -0.30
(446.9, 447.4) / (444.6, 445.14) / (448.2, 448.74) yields -0.08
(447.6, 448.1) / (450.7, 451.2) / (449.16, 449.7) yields -0.08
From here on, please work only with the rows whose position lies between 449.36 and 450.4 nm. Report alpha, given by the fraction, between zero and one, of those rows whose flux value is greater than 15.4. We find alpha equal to 0.40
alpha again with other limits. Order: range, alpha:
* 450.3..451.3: 0.80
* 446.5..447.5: 0.00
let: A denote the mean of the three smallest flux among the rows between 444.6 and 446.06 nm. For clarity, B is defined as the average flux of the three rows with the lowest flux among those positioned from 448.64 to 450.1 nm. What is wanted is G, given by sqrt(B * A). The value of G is 11.1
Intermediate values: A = 9.9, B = 12.5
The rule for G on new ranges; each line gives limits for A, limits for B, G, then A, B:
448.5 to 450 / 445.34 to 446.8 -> 11.1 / 12.5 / 9.9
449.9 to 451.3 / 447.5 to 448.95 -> 12.7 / 13.5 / 12.0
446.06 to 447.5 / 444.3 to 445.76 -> 11.5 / 12.8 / 10.4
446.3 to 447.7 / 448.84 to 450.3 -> 12.8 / 12.8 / 12.9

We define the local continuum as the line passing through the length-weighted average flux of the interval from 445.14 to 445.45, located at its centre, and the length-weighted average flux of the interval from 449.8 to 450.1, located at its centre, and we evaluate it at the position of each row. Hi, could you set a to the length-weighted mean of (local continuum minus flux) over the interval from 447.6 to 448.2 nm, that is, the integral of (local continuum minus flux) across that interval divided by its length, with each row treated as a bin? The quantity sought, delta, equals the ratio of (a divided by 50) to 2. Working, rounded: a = -1.39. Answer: -0.014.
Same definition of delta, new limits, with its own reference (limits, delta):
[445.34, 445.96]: 0.010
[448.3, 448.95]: 0.007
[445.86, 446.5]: -0.016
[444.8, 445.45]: -0.021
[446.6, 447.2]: -0.012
